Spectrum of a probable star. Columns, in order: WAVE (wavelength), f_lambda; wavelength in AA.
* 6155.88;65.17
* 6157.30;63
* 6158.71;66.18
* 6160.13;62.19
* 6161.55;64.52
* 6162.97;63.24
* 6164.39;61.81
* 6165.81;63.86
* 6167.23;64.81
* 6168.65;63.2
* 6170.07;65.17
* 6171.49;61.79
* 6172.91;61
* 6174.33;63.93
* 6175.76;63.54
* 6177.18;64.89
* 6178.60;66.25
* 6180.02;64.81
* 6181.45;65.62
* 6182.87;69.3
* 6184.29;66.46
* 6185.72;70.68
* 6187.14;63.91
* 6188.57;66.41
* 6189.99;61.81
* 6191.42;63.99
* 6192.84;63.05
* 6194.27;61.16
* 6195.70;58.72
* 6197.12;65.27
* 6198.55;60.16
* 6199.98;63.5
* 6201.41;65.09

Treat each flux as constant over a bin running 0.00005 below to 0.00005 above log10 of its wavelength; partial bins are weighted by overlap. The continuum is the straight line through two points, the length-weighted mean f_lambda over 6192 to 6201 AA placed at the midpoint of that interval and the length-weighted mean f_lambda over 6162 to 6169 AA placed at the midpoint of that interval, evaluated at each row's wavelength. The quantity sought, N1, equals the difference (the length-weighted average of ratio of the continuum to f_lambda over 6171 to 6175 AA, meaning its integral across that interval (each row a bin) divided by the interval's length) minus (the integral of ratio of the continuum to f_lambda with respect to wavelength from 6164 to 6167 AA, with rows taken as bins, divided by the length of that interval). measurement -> 0.012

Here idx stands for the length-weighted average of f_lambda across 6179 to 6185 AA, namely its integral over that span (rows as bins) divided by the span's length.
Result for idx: 66.6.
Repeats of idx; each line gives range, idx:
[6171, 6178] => 63.1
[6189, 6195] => 62.7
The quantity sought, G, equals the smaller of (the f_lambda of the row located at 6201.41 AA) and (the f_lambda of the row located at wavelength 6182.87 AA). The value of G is 65.1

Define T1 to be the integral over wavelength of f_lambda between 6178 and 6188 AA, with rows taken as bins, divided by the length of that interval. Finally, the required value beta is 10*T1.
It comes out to 667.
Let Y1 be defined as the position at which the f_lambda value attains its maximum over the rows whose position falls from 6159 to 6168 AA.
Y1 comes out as 6167.23 AA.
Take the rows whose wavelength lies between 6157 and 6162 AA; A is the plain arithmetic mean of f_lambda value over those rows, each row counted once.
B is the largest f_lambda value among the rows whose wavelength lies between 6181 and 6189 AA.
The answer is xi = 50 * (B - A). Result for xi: 335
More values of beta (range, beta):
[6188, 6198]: 628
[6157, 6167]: 636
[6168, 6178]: 634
